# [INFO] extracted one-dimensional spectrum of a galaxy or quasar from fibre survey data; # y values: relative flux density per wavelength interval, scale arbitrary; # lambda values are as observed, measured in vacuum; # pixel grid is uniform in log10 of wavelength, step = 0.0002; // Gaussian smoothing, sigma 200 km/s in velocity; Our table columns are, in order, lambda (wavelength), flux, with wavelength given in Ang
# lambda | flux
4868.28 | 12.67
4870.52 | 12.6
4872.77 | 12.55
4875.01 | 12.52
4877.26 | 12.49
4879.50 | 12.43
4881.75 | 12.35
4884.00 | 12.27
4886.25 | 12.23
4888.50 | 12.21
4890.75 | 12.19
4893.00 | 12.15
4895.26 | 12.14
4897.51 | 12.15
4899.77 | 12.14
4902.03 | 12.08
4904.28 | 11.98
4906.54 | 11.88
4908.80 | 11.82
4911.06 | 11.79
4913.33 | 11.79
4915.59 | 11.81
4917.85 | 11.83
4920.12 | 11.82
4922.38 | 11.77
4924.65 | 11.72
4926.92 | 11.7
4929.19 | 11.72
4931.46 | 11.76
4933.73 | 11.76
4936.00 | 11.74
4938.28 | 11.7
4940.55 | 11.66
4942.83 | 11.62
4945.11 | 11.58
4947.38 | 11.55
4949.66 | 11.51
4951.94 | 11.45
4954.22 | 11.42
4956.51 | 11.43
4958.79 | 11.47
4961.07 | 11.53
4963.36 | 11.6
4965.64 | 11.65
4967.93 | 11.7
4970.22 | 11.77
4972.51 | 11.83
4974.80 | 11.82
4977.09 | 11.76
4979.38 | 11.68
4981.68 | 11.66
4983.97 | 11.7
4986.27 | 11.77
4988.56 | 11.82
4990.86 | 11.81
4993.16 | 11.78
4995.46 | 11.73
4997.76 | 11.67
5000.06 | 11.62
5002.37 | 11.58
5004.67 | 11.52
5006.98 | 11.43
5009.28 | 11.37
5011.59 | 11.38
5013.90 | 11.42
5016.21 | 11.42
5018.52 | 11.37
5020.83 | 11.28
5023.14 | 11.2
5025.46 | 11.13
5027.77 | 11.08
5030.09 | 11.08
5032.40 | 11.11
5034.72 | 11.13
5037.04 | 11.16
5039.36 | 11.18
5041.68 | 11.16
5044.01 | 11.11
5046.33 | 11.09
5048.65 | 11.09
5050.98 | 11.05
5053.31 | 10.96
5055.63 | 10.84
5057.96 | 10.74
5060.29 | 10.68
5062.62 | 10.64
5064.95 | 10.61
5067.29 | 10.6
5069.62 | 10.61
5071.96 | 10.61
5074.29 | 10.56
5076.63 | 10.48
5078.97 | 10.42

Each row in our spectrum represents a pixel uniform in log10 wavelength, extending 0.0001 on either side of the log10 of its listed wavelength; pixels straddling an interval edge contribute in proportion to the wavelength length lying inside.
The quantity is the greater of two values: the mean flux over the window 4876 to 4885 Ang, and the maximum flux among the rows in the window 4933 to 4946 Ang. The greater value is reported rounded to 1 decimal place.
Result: 12.4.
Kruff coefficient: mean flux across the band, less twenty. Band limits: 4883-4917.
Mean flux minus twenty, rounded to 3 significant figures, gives -7.96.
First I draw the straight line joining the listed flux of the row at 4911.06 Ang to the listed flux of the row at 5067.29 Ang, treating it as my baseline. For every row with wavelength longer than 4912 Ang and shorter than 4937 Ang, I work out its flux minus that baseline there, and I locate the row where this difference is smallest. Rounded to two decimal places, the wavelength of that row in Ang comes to 4913.33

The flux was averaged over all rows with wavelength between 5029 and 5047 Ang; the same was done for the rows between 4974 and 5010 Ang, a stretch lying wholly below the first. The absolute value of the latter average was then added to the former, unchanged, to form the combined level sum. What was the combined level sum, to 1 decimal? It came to 22.8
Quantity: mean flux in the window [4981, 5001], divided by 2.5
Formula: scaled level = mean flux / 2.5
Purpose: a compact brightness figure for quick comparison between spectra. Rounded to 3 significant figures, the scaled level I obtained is 4.69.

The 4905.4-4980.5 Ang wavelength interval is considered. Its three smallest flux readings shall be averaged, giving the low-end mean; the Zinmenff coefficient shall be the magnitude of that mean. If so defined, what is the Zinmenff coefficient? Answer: 11.4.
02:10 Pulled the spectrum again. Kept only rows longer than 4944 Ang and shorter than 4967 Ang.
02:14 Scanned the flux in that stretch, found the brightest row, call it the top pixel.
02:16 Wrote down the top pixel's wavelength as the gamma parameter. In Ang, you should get 4965.64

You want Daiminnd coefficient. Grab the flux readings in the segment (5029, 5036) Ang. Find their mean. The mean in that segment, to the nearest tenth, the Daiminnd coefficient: 11.1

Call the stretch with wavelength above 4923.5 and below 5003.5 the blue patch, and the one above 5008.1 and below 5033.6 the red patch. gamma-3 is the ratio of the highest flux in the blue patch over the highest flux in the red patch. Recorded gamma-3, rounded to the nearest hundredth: 1.04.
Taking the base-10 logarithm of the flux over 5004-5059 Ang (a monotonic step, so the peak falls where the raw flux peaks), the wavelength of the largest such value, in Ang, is 5004.67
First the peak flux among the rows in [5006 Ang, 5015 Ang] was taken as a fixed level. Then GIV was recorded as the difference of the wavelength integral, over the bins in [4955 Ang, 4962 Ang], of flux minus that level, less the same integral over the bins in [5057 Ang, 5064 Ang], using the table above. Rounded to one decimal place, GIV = 5.5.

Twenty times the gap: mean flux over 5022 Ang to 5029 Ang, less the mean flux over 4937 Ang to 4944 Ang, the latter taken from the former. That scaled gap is -10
